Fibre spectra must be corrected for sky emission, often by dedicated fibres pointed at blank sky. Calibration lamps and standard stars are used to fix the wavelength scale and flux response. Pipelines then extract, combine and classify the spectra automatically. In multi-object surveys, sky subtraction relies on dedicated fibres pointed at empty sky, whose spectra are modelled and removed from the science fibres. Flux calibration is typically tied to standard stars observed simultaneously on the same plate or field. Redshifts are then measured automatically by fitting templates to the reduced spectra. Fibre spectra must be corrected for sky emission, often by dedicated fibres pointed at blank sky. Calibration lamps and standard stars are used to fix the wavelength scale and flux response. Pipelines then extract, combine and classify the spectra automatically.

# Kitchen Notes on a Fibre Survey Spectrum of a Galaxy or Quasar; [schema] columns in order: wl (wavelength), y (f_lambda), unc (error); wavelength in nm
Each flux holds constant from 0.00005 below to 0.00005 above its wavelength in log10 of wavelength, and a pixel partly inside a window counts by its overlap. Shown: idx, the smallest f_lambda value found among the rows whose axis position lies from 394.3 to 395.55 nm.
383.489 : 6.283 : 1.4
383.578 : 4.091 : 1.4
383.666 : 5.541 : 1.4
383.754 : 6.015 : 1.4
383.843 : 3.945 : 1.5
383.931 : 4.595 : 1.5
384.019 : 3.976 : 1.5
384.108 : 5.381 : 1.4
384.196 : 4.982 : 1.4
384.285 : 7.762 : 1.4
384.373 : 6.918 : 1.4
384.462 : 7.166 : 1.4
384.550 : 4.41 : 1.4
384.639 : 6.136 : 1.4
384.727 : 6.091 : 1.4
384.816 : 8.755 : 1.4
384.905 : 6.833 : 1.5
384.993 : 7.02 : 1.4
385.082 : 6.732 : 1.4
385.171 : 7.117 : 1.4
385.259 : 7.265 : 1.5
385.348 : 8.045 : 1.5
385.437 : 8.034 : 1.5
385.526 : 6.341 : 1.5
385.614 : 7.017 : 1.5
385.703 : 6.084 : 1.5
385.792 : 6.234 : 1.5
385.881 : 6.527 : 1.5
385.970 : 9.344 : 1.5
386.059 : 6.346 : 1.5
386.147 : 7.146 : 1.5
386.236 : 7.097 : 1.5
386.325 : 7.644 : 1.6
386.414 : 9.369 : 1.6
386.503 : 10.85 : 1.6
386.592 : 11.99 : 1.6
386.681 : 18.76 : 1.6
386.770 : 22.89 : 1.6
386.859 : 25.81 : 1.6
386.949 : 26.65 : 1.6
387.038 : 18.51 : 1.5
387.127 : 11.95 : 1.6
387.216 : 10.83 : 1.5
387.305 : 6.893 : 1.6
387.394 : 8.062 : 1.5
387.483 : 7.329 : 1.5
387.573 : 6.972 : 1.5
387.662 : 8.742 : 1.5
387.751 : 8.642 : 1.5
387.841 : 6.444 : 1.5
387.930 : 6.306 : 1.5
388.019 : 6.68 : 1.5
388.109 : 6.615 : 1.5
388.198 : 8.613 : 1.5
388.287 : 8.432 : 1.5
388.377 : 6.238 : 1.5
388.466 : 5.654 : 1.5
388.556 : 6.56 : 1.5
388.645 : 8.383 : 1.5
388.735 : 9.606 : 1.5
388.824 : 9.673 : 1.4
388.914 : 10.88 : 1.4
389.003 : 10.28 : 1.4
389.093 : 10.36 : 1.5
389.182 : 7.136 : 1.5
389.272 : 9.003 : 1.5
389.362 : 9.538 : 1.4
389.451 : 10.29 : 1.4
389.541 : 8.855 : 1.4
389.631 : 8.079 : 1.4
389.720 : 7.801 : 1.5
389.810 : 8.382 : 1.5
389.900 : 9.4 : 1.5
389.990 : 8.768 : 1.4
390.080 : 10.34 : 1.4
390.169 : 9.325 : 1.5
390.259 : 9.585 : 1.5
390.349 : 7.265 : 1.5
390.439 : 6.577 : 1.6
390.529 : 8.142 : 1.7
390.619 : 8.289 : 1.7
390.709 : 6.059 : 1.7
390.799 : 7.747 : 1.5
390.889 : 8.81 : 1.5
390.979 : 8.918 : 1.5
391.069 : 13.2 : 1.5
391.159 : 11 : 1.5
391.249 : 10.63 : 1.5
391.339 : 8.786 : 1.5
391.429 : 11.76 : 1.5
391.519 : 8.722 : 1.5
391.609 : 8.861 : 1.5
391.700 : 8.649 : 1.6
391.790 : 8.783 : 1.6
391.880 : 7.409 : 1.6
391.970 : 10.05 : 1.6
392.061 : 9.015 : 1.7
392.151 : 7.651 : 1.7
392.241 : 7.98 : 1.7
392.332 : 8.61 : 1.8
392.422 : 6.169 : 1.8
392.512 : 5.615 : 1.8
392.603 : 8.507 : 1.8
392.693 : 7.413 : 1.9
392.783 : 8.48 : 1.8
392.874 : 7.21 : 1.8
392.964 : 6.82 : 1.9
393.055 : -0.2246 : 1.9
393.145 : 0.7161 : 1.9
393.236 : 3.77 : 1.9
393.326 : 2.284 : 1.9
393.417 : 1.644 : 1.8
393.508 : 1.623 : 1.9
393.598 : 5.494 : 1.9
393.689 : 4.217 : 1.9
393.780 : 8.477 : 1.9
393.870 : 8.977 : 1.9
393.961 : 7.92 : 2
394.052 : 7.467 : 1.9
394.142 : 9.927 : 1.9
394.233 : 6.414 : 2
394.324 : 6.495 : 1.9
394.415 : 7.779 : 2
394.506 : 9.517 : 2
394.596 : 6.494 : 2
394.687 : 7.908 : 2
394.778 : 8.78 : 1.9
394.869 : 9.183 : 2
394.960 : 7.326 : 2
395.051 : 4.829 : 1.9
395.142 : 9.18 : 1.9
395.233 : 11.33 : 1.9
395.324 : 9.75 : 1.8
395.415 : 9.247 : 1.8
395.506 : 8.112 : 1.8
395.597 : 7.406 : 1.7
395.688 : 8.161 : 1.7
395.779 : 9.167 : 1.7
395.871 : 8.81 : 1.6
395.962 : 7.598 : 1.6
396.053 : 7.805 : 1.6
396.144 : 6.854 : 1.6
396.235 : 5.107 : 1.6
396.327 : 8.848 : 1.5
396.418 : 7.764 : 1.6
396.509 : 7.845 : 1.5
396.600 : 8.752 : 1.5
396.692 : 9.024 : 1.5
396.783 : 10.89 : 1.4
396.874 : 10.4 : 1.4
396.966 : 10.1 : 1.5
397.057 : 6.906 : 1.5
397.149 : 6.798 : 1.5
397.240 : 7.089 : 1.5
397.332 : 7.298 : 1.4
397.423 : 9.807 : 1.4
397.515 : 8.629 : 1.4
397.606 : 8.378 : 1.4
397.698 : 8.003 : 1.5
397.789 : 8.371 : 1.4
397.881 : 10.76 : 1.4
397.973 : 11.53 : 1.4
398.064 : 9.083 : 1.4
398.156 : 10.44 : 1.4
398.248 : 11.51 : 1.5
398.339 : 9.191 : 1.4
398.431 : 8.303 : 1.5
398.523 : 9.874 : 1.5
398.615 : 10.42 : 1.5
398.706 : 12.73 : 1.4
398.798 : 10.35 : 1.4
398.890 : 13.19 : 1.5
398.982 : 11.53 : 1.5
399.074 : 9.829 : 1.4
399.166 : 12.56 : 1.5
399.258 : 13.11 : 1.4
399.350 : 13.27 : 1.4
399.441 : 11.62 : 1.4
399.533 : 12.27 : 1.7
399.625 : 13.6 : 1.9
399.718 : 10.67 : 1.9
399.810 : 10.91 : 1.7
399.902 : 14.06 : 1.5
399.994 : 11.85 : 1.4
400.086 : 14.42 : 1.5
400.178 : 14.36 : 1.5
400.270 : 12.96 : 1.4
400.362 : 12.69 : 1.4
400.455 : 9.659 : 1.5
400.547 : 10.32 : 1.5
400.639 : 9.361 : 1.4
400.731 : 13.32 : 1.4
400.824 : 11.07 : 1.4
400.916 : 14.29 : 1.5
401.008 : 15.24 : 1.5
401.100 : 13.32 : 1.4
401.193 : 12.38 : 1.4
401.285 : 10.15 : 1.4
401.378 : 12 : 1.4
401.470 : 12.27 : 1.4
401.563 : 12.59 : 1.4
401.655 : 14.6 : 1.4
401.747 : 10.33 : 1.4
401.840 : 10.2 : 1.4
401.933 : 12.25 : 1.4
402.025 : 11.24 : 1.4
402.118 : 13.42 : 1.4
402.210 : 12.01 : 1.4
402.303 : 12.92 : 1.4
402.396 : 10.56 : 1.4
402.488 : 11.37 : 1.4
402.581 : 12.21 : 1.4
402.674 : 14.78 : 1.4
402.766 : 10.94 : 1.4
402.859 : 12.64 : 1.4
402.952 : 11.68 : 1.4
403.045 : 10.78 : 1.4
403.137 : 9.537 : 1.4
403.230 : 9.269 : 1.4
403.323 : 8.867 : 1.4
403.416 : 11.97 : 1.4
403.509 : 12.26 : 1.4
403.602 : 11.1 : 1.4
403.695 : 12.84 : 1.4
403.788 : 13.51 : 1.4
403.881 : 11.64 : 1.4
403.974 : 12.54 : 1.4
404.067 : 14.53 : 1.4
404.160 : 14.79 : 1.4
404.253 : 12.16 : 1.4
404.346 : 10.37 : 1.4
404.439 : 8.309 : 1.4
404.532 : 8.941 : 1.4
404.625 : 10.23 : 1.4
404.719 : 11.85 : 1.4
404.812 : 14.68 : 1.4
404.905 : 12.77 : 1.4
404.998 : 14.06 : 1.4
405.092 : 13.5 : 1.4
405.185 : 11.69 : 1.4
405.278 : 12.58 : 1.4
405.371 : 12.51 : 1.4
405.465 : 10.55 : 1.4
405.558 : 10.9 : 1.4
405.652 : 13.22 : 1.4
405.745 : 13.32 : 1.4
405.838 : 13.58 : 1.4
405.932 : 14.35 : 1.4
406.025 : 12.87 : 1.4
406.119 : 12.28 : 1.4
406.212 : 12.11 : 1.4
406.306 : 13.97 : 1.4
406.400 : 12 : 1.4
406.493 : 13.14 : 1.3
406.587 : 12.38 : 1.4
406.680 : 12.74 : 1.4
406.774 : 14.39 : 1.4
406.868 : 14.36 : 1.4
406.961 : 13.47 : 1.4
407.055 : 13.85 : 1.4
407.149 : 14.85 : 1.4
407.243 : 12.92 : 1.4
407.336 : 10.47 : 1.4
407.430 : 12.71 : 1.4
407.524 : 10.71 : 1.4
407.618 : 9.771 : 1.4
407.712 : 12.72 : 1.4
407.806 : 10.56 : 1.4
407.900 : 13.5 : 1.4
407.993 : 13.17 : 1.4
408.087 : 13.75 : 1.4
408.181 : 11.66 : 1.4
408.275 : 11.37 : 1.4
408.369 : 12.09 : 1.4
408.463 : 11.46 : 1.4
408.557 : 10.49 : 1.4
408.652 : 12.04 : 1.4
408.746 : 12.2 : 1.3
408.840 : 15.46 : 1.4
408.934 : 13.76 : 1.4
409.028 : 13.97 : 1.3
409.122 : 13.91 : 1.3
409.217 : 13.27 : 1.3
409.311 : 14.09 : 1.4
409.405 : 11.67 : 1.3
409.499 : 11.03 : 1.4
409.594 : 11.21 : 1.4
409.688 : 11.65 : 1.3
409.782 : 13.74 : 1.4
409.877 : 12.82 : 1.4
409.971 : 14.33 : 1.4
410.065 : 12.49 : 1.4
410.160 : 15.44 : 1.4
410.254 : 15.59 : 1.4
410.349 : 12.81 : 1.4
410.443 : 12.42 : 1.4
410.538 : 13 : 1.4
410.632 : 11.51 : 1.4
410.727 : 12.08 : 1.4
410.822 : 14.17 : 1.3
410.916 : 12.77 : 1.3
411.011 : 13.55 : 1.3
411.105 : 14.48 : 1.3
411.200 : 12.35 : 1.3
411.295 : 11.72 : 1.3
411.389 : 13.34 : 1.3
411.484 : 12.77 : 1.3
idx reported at 4.829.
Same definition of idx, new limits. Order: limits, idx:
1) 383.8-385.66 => 3.945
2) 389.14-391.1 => 6.059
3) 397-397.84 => 6.798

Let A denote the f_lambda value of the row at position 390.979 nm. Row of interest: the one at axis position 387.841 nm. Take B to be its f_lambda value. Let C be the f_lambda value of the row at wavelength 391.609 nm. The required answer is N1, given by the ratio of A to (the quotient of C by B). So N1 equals 6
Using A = 8.918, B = 6.444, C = 8.861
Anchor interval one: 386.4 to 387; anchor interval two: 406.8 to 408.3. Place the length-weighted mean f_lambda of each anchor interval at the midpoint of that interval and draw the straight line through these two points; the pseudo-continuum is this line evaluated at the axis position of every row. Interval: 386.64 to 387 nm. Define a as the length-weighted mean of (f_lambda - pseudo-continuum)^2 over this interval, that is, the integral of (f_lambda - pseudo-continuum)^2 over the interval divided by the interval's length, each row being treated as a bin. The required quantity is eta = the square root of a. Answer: 5.9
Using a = 35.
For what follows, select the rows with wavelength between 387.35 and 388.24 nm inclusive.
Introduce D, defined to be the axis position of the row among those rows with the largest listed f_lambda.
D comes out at 387.662 nm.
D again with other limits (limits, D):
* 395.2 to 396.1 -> 395.233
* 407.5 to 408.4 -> 408.087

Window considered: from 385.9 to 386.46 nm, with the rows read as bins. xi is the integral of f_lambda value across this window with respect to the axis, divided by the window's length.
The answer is 7.8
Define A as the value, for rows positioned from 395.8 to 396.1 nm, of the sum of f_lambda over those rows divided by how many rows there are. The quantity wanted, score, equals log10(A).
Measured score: 0.91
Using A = 8.1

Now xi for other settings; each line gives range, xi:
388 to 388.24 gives 7.3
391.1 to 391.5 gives 10.5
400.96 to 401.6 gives 12.6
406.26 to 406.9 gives 13.3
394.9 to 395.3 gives 8.3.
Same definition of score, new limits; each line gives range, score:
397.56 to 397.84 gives 0.92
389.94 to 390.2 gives 0.98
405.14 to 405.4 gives 1.09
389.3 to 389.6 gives 0.98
